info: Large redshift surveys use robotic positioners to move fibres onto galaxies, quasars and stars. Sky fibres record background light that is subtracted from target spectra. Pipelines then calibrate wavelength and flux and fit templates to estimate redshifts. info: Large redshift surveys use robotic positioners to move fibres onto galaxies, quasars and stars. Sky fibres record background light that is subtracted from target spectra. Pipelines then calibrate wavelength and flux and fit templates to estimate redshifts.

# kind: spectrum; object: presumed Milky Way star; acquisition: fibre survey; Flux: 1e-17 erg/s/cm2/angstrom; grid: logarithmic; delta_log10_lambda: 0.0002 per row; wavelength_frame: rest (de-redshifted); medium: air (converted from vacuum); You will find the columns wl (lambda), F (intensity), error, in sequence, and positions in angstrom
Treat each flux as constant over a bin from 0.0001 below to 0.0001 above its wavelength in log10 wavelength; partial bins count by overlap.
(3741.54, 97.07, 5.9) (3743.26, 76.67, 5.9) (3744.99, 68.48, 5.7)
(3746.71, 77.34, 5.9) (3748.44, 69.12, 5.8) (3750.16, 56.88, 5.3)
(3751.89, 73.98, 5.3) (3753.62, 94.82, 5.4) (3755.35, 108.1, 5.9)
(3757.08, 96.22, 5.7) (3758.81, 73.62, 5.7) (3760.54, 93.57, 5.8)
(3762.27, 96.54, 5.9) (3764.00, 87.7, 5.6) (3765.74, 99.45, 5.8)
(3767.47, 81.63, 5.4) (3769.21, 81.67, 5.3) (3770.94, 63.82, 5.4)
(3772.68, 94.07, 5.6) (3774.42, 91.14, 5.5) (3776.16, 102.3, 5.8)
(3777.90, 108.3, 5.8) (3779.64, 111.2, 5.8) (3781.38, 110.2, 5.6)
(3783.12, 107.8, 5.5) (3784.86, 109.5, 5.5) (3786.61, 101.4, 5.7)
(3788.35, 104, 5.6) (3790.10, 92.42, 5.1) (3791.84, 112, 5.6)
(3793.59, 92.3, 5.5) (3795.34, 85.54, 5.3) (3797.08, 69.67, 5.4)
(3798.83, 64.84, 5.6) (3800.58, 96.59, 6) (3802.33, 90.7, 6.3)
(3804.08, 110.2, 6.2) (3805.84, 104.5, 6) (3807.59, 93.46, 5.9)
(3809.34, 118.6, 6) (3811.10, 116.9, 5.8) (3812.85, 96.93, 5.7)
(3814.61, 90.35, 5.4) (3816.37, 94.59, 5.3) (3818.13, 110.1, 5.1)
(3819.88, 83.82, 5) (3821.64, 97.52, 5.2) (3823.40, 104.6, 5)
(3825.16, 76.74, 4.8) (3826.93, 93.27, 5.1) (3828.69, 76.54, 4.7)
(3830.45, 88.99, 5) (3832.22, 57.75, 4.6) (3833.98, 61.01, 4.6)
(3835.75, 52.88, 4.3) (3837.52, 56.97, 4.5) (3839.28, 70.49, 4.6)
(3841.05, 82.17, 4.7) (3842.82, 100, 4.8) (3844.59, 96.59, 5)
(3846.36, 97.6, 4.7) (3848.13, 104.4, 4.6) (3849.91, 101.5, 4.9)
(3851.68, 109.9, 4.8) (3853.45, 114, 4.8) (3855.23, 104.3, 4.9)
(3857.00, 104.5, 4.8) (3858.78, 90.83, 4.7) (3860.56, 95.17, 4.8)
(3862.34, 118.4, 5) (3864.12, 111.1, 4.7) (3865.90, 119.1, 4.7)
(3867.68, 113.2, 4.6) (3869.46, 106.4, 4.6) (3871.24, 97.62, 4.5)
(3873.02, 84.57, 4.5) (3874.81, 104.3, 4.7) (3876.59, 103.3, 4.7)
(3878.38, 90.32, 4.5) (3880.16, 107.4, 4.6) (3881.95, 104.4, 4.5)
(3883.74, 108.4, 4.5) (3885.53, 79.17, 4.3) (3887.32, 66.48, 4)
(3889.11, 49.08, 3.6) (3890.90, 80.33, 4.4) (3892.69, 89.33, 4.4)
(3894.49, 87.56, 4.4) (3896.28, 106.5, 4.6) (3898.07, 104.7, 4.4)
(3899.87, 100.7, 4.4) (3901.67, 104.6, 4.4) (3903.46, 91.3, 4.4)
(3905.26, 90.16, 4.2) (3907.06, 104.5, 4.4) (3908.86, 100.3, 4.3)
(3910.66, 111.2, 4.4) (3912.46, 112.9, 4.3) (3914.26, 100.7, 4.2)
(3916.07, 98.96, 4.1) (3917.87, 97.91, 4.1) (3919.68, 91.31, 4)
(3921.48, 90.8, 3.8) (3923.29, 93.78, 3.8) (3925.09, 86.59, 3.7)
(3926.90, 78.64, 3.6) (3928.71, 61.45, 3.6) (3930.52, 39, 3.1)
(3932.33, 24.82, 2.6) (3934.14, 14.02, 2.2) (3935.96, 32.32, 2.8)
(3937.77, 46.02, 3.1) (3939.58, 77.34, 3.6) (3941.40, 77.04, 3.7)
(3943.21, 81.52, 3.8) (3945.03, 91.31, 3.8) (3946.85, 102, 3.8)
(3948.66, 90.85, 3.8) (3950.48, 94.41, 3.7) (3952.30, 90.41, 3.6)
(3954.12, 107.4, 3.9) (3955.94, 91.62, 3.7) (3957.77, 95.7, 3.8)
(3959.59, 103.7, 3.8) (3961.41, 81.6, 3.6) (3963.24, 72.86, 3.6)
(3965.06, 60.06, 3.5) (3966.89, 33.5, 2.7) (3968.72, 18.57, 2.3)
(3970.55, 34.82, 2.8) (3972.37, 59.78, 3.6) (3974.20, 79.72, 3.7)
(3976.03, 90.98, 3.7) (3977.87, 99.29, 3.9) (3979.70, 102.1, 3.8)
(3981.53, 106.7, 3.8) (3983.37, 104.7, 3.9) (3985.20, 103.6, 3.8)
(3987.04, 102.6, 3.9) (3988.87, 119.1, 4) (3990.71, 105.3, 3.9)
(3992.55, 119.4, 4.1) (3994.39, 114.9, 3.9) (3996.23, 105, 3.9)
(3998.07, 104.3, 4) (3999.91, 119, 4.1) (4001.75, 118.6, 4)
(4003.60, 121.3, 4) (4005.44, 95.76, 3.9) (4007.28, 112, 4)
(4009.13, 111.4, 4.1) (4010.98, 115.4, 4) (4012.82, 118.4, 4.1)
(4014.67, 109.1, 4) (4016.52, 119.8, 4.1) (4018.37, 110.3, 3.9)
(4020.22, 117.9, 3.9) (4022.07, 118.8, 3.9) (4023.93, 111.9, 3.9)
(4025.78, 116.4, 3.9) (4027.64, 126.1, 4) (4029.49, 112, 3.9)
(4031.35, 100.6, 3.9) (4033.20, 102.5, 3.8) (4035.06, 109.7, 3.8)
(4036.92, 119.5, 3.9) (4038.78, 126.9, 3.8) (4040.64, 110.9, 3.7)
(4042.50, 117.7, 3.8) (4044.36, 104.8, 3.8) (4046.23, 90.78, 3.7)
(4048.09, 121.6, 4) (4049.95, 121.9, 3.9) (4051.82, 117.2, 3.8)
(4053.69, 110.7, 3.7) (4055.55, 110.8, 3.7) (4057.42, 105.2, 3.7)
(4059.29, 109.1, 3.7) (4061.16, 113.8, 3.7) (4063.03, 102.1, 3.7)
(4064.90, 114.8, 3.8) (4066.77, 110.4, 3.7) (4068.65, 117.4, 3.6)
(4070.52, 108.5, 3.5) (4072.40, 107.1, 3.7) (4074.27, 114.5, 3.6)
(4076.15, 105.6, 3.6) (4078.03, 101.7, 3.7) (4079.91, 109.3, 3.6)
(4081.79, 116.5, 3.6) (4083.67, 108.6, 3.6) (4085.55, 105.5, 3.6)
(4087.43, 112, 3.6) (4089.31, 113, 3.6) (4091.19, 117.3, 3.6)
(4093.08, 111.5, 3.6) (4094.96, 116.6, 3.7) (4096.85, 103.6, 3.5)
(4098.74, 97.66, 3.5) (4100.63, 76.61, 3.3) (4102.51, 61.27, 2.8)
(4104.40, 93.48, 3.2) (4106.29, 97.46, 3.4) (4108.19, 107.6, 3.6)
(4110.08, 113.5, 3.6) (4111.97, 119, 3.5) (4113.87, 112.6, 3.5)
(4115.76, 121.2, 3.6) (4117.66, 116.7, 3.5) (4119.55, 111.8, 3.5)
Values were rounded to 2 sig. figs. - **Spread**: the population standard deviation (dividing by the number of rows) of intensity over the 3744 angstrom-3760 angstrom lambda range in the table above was 15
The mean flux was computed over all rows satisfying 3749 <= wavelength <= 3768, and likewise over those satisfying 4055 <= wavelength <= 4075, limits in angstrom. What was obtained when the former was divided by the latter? 0.79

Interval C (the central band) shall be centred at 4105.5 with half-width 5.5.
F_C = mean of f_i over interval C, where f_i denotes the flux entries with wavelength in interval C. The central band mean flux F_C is 92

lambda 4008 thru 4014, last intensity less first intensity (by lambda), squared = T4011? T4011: 49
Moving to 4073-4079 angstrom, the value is 164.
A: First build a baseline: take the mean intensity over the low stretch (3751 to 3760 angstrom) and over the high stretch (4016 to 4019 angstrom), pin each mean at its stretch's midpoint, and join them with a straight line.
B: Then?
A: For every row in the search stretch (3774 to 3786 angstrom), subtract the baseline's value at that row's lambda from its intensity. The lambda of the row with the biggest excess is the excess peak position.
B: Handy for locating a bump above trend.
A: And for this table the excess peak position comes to 3779.64 angstrom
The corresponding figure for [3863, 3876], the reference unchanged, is 3865.90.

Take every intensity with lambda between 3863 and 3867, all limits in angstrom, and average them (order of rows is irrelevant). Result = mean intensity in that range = 115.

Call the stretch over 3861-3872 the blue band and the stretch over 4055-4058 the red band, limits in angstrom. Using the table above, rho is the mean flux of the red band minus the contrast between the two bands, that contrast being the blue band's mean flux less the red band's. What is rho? 105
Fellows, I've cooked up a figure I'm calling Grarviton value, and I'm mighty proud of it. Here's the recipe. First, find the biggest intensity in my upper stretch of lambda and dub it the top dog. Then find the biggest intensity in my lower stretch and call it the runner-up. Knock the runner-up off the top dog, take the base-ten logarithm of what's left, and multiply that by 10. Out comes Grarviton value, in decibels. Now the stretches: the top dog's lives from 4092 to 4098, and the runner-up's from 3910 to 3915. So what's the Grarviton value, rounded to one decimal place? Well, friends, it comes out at 5.7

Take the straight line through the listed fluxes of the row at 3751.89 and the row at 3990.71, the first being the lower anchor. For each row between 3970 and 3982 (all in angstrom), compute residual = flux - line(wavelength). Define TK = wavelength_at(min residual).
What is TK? 3970.55 angstrom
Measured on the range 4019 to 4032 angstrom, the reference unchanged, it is 4031.35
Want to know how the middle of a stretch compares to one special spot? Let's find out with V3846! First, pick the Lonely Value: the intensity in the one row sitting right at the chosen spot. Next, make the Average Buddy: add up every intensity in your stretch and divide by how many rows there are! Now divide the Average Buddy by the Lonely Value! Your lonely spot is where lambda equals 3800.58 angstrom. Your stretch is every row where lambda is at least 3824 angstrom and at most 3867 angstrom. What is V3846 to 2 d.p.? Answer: 0.94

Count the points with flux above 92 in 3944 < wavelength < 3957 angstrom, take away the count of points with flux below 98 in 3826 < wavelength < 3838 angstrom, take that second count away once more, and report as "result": -11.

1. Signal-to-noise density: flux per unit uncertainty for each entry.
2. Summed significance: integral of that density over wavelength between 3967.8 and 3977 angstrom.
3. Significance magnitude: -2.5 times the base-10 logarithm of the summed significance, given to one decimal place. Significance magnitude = -5.5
